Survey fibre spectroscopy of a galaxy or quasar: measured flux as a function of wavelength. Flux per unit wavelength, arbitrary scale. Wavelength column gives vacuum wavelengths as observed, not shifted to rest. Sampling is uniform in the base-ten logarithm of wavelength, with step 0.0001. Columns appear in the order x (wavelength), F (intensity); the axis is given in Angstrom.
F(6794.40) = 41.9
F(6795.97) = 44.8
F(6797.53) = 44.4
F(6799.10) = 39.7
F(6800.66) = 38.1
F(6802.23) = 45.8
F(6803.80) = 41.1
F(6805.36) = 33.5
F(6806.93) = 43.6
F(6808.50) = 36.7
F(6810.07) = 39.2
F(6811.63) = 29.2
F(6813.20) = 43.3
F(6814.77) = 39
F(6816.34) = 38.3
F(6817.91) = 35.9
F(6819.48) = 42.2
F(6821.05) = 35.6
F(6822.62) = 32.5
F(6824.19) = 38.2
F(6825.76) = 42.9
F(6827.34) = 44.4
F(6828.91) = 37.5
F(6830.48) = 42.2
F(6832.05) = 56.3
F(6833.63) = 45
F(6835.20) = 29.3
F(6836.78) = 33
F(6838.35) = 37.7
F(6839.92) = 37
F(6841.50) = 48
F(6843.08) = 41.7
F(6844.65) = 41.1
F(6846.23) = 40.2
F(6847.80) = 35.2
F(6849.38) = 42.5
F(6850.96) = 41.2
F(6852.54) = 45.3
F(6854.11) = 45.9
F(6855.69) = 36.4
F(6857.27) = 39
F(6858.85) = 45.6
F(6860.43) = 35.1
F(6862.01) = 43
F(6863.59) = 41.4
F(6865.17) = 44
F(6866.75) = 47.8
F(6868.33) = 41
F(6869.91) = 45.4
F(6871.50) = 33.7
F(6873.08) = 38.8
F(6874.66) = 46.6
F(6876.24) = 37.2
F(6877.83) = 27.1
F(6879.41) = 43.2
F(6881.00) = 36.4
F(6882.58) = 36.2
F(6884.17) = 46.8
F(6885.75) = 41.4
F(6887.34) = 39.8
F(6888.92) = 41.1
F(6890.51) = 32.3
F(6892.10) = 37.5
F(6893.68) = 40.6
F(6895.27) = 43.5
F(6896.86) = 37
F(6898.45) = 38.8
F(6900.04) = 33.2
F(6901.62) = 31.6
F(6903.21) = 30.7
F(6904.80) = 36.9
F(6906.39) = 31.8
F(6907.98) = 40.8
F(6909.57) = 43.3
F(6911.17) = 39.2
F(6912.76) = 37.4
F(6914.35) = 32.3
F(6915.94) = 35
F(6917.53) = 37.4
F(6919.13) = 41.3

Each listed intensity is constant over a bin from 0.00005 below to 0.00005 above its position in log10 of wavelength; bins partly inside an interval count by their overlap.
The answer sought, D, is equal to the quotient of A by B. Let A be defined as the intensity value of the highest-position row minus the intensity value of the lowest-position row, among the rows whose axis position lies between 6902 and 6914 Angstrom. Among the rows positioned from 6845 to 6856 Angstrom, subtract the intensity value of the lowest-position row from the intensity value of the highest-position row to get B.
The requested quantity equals -2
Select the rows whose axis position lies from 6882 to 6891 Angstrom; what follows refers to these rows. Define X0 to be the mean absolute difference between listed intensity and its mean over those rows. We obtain 3.6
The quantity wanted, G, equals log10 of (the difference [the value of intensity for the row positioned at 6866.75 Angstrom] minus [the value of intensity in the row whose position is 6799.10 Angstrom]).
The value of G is 0.91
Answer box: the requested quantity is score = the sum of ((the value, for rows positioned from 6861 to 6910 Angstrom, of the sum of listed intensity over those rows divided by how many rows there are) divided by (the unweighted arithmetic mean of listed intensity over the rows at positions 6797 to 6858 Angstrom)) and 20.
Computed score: 21.0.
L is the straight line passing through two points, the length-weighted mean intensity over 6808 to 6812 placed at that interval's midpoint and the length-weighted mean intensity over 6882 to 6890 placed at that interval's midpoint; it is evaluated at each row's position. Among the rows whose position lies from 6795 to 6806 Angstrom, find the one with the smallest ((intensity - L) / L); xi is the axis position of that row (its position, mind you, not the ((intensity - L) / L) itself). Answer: 6805.36 Angstrom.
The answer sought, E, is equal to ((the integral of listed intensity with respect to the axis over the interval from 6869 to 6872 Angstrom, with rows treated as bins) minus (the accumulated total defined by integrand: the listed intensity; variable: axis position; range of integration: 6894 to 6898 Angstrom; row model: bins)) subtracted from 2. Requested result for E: 42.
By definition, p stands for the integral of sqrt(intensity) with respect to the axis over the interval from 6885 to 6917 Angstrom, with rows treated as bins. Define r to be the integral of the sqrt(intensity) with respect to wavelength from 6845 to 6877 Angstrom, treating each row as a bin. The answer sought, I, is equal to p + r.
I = 400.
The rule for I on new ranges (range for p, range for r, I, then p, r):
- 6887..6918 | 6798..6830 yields 388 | 188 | 199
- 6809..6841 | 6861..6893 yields 401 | 199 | 202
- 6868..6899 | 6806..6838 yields 393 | 194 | 200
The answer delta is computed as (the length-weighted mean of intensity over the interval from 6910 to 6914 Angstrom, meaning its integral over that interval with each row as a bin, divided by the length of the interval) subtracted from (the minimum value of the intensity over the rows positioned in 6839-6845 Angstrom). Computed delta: -1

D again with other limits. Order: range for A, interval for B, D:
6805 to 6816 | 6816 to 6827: 1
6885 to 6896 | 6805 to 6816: 0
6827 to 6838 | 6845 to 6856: 3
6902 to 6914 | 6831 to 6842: -1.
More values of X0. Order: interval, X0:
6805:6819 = 3.4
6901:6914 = 3.8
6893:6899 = 2.1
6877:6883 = 4.3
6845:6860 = 3.2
